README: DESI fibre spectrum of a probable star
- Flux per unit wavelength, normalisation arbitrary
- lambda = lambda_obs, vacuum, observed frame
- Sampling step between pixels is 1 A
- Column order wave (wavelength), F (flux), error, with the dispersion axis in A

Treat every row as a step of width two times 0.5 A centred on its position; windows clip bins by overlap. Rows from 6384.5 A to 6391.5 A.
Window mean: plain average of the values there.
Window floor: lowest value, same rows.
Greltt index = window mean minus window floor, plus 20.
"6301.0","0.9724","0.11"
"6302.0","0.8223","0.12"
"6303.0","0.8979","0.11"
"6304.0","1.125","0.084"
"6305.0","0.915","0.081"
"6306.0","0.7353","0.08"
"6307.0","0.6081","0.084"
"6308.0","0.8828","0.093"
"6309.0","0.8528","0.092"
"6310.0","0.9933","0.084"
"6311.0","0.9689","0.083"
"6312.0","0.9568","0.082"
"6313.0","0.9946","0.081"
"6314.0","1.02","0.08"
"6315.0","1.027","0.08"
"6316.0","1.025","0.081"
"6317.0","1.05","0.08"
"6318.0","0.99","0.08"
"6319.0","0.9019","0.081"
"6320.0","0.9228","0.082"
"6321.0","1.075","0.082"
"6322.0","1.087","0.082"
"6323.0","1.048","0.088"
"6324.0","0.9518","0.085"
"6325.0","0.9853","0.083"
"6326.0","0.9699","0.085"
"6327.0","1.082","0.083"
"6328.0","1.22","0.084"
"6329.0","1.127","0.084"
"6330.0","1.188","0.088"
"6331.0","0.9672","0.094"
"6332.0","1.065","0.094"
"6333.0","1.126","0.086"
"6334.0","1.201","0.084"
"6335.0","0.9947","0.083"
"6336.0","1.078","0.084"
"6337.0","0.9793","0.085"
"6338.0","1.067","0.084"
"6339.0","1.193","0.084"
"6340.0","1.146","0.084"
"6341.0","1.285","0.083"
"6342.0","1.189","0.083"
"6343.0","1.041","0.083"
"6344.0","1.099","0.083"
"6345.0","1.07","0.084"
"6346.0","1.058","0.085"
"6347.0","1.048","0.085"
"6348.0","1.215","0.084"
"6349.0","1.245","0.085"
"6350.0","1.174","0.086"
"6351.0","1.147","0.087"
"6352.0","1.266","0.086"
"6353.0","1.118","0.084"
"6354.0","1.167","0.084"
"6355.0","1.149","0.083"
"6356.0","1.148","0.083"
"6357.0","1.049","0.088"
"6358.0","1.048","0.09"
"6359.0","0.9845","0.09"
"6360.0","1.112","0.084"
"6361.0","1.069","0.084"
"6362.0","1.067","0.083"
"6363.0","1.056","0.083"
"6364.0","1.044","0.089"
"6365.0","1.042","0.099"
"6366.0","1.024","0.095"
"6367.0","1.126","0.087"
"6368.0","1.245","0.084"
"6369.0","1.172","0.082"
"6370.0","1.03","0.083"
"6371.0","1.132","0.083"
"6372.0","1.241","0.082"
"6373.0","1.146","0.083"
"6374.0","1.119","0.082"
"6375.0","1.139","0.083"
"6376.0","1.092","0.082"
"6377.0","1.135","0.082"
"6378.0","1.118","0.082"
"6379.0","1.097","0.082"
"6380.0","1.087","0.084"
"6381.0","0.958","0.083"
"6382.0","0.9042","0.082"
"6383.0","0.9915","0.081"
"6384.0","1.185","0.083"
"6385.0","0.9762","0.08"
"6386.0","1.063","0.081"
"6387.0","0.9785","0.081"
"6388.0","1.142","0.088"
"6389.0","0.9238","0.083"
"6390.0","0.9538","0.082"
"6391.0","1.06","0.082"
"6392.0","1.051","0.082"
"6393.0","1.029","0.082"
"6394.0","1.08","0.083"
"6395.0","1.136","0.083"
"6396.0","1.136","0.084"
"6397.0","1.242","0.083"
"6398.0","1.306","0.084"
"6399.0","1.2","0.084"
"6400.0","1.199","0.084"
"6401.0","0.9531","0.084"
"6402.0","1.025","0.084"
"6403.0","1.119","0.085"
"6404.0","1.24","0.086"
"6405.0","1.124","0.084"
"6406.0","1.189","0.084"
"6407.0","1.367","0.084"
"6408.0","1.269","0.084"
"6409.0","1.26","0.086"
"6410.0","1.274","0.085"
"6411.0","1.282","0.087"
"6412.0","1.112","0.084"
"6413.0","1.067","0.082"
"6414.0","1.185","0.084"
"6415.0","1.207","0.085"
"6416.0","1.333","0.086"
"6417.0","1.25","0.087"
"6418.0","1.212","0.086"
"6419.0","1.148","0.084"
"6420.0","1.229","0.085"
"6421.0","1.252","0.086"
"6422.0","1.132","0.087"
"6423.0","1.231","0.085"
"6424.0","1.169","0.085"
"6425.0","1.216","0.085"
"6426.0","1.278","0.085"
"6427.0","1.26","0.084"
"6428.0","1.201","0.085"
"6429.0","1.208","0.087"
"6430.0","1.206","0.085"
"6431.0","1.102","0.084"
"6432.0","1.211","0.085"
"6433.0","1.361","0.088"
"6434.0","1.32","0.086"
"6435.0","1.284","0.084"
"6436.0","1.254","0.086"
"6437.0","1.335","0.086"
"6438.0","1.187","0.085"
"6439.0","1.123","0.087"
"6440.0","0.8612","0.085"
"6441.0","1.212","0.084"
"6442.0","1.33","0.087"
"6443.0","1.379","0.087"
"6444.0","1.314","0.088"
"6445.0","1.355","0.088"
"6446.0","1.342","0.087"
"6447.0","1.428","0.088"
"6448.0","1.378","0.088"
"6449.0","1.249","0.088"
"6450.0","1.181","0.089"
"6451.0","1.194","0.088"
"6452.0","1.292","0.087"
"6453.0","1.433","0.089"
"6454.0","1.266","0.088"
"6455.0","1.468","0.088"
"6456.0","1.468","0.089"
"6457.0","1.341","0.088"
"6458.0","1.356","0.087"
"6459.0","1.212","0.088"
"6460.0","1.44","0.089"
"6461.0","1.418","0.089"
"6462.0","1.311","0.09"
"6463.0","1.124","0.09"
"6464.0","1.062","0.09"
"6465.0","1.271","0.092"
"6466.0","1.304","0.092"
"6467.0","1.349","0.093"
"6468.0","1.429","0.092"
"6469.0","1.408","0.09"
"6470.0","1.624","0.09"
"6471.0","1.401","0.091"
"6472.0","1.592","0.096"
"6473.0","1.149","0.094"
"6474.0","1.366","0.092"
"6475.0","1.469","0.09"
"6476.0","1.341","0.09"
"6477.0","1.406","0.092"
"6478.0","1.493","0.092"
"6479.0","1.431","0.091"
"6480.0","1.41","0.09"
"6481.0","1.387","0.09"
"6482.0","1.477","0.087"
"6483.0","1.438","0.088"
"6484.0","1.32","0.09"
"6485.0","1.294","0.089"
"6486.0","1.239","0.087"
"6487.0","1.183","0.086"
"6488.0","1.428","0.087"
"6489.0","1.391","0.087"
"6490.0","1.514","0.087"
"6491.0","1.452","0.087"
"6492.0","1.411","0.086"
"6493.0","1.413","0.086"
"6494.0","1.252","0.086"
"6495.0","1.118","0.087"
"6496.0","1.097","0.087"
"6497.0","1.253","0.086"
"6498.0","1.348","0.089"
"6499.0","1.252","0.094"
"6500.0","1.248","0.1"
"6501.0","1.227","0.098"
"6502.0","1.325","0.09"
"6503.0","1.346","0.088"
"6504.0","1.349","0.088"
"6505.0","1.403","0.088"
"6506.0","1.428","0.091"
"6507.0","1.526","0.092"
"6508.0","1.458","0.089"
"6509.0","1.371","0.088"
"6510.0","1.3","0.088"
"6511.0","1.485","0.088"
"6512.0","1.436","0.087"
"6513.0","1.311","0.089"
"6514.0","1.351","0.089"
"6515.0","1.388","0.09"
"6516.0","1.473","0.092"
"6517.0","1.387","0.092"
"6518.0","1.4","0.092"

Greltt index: 20.1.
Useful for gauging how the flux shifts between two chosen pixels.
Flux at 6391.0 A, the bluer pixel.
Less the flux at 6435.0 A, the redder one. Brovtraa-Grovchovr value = -0.2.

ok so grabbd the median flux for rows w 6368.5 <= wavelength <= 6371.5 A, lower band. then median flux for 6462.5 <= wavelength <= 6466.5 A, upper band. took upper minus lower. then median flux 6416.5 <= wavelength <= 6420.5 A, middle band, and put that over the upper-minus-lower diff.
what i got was 19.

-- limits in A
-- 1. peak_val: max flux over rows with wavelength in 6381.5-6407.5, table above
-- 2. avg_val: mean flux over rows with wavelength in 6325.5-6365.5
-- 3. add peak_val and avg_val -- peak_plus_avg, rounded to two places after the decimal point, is 2.47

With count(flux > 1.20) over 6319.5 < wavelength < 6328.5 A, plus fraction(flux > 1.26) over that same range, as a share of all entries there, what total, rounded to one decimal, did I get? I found 1.0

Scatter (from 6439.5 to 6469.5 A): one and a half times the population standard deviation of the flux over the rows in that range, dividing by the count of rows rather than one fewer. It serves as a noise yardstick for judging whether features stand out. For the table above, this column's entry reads 0.19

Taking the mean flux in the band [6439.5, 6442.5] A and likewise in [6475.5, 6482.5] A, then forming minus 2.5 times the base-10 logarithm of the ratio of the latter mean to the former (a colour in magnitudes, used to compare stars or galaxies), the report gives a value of -0.24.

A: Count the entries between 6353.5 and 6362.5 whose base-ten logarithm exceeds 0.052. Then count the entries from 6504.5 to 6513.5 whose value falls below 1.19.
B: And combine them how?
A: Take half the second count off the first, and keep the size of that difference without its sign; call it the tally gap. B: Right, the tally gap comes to 3.0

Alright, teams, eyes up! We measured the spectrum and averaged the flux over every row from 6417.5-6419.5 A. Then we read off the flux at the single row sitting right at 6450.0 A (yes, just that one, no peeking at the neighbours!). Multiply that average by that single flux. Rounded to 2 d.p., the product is 1.39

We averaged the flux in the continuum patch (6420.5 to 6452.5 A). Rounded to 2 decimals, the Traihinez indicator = 1.25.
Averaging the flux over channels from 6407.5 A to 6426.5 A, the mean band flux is 1.22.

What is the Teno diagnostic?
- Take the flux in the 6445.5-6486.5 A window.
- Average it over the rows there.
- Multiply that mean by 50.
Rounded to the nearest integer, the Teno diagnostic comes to 68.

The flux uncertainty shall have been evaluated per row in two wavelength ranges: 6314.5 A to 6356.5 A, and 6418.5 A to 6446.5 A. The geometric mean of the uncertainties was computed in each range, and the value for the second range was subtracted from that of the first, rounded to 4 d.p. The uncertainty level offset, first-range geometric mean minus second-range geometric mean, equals -0.0015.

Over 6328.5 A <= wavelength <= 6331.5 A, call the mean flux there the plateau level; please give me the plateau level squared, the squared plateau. 1.20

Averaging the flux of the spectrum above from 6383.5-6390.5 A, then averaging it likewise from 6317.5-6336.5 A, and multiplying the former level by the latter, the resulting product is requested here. 1.09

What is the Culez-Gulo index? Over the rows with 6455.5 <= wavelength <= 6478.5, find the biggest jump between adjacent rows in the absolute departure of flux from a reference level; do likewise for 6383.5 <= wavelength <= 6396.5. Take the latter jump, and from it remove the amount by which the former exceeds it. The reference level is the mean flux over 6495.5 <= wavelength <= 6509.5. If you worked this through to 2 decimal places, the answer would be 0.21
